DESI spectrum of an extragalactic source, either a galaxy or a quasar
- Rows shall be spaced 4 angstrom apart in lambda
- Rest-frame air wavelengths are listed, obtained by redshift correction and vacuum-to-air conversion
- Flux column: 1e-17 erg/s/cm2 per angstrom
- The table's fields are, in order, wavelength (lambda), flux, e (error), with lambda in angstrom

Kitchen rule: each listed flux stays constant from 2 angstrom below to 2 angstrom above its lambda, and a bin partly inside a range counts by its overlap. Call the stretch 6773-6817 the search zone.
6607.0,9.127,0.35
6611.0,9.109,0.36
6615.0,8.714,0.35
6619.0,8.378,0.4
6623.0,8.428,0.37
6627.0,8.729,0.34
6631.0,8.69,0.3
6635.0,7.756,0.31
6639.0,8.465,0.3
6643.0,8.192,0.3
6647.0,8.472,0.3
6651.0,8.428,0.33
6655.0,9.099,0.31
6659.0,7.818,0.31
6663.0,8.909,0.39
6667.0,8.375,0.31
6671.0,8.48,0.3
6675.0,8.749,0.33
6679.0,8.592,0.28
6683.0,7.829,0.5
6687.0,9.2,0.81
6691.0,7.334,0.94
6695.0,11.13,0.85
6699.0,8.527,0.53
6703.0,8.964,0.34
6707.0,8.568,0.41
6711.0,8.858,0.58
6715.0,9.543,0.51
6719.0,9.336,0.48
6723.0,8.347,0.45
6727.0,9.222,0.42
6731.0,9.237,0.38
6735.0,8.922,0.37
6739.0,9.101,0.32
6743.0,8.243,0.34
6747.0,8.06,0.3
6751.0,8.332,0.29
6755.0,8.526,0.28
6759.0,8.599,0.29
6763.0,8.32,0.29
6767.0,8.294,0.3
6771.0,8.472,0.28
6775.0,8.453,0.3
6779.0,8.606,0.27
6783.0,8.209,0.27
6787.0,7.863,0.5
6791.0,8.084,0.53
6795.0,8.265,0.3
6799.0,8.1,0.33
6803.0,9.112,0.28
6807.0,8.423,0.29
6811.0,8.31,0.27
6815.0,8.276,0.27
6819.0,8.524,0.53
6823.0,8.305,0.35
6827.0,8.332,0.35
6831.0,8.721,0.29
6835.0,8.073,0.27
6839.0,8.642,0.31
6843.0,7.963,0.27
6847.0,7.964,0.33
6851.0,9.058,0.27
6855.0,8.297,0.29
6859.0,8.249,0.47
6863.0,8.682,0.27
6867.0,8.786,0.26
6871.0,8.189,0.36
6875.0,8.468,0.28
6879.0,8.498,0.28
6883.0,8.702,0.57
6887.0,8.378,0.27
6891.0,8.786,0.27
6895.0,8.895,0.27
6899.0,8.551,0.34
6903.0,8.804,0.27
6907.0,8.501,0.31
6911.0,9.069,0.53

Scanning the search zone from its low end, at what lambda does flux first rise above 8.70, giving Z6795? 6803.0 angstrom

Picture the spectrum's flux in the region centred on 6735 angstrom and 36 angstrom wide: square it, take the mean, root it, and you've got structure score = 8.77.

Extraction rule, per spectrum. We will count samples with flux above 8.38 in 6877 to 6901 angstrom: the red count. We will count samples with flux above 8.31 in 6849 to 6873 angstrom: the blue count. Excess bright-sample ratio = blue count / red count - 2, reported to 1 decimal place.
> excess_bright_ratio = -1.4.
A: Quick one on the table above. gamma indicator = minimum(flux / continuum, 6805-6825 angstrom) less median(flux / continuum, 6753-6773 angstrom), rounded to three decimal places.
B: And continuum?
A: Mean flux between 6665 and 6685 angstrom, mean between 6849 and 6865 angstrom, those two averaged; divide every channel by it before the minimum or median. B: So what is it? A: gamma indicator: -0.023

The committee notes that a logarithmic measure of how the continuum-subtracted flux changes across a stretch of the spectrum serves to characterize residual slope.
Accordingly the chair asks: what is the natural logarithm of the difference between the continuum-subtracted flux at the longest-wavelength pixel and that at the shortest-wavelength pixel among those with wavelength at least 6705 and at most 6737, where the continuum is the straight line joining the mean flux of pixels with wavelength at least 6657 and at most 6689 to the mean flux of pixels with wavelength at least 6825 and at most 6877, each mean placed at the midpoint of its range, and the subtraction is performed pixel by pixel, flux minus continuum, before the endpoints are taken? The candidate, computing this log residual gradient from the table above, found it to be -1.0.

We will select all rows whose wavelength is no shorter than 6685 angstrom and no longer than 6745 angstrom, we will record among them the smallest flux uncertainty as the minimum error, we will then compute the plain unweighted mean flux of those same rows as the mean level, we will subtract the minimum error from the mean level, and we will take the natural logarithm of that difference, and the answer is 2.16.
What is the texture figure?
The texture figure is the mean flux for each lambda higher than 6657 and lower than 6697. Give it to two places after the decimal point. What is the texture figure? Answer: 8.64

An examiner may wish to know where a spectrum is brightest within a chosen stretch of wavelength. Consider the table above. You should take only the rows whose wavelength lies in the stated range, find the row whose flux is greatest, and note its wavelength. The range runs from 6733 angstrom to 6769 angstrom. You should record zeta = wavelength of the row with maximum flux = 6739.0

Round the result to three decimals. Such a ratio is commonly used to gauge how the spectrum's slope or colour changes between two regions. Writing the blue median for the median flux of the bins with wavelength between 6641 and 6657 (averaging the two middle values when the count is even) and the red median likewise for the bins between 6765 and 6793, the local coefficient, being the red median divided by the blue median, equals 0.982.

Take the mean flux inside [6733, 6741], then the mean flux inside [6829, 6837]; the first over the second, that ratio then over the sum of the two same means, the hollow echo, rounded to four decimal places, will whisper 0.0616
